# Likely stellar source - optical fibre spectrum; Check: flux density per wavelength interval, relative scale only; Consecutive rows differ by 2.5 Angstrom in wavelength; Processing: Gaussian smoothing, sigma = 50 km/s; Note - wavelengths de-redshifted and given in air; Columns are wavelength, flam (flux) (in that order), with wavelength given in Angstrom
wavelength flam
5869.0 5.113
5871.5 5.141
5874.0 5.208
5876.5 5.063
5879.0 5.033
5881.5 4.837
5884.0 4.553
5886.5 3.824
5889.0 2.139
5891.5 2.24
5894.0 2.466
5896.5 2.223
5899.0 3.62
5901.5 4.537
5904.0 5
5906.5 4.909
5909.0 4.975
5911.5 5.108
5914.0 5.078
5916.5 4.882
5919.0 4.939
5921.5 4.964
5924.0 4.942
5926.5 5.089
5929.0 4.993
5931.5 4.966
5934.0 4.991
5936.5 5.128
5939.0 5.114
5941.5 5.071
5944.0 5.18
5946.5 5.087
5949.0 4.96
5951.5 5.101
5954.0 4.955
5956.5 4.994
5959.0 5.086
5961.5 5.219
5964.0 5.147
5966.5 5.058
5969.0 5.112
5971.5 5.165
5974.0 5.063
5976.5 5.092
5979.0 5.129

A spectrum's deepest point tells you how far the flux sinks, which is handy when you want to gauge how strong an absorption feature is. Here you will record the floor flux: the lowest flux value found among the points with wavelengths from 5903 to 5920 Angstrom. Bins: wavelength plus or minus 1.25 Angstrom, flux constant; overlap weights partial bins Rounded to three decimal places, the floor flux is 4.882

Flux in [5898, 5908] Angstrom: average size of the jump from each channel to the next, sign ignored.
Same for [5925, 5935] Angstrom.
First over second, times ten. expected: 99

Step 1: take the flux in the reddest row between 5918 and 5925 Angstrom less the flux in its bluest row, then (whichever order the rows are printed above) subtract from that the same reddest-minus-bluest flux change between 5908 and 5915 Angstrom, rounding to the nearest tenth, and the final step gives -0.1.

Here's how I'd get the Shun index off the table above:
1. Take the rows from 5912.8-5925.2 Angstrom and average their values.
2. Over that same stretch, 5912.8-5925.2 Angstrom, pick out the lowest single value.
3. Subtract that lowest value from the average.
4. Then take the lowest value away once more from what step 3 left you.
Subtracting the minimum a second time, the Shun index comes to -4.80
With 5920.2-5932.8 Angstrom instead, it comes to -4.89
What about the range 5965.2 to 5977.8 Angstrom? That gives -5.02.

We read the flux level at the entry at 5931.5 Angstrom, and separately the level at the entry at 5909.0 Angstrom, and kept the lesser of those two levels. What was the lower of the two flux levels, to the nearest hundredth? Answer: 4.97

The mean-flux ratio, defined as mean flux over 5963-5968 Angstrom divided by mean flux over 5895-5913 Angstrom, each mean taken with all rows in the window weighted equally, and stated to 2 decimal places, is 1.18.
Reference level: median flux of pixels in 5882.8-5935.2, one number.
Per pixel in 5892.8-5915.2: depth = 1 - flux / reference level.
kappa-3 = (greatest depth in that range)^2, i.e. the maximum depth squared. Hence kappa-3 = 0.30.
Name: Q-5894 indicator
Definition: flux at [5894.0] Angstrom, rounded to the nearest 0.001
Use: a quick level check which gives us 2.466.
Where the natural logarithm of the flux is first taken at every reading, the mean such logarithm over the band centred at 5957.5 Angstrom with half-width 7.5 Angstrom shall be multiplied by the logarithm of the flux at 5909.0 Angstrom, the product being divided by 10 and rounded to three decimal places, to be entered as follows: 0.261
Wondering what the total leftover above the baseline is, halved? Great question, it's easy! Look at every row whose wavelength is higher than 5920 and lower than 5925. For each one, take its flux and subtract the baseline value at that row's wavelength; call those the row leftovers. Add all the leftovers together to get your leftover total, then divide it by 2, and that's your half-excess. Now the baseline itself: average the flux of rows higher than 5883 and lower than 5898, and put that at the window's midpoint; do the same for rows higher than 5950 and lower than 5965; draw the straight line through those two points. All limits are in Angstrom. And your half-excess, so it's 1.0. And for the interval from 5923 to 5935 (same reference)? 2.1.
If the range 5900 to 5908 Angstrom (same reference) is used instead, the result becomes 2.2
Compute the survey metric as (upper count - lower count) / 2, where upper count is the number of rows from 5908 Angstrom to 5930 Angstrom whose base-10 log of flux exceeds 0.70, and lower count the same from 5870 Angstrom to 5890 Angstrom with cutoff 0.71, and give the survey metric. 0.5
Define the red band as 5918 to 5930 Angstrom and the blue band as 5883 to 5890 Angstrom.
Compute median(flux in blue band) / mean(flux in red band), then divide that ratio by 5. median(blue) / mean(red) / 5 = 0.153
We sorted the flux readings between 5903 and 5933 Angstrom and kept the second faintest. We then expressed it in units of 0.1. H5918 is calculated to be 49.1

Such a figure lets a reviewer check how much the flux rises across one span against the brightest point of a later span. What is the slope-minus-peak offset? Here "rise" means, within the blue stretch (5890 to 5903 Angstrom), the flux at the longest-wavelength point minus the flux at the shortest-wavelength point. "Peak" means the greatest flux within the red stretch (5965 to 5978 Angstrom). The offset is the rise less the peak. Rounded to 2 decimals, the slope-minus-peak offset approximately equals -2.87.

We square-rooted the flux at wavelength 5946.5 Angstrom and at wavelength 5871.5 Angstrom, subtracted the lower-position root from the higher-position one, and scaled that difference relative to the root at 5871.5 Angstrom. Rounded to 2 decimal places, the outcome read -0.01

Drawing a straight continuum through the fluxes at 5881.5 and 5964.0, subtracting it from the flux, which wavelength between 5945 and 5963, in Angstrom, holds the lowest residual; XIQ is 5954.0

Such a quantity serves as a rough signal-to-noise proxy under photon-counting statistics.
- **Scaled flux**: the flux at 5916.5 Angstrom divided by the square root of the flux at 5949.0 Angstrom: 2.19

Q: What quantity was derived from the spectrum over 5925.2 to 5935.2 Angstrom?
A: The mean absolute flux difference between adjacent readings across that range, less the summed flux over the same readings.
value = -20.0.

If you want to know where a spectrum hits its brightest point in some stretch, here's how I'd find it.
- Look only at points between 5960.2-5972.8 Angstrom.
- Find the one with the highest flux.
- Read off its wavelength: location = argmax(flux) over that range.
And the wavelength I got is 5961.5 Angstrom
